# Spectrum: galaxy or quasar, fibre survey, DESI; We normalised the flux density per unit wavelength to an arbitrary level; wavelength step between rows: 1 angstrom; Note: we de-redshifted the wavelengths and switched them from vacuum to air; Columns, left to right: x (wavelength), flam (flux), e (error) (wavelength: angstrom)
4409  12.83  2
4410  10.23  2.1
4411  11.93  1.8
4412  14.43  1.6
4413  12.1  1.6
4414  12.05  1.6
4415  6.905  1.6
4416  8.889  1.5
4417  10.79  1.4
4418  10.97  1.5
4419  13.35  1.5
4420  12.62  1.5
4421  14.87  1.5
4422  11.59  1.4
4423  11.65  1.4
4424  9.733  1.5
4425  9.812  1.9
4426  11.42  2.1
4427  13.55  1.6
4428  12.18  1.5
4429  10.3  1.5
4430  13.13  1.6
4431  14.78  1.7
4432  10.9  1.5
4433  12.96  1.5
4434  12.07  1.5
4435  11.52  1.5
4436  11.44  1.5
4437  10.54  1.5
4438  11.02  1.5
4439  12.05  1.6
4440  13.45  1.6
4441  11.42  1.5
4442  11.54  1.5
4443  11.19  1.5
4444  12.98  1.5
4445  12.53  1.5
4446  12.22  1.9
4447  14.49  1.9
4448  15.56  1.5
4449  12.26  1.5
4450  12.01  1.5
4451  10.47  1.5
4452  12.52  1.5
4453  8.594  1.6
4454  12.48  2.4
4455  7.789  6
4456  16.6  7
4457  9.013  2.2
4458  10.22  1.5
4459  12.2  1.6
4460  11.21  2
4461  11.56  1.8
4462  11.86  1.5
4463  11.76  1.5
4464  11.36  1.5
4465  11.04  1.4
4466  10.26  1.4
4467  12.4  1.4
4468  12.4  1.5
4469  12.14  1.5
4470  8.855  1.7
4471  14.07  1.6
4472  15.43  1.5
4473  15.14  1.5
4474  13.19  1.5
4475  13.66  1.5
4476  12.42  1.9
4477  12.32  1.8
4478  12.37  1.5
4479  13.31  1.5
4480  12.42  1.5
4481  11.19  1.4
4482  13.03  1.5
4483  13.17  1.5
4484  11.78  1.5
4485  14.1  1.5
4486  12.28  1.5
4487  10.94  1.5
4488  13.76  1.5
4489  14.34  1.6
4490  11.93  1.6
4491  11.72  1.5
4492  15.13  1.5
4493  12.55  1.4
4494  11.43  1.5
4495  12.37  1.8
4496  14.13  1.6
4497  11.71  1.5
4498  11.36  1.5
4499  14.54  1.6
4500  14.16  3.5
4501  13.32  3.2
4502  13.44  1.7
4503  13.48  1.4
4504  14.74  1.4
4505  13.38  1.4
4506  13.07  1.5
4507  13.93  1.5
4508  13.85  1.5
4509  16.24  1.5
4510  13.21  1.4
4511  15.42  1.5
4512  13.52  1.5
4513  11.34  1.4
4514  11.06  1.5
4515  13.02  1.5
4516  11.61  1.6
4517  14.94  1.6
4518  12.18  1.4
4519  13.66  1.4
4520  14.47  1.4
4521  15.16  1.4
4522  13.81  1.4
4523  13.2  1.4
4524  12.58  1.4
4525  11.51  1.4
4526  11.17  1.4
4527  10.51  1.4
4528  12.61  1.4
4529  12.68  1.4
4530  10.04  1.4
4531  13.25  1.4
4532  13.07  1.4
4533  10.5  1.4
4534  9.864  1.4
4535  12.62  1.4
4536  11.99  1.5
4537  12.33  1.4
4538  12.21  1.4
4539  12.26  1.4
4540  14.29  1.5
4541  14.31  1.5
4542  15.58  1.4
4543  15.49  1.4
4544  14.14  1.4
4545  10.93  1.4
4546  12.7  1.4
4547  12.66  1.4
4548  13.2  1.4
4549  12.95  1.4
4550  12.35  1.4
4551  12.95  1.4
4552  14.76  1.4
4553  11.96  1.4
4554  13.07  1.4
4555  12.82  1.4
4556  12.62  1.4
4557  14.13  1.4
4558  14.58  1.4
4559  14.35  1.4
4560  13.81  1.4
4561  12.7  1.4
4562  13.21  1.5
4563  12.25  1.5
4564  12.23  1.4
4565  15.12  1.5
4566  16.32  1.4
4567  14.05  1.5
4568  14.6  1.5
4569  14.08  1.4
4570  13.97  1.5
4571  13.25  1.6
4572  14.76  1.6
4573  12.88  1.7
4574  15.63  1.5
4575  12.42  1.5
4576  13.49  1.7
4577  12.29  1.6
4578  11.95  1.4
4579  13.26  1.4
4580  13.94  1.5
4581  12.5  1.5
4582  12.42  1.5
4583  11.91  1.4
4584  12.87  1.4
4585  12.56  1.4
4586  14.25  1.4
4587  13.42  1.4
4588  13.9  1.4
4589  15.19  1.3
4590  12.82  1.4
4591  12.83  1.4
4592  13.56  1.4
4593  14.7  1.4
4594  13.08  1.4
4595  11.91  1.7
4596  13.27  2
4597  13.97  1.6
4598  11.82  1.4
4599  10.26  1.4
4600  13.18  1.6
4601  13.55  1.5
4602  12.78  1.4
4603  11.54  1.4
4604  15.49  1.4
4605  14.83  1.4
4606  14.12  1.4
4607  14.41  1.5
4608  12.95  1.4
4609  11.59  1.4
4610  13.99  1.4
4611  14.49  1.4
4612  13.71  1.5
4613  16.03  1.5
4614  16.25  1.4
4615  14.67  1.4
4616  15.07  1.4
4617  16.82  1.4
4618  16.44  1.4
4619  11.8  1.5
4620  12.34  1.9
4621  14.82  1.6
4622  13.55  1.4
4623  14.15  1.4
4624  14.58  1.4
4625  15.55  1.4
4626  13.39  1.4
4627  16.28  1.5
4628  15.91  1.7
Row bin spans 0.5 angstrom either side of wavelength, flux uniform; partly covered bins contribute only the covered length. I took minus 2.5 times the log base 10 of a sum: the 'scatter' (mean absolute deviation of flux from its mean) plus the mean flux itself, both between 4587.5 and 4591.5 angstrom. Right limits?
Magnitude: -2.91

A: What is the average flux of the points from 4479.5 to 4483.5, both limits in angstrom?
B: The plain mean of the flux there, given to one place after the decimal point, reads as 12.5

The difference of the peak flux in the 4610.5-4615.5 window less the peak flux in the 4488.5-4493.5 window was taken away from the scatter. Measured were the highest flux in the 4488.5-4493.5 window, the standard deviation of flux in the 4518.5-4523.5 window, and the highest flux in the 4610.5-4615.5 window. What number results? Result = -0.4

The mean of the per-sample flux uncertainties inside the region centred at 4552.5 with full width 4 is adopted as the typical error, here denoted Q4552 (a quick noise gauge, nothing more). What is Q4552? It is 1.40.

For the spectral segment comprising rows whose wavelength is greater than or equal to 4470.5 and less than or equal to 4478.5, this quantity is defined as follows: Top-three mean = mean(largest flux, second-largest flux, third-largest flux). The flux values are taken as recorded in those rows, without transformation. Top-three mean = 14.9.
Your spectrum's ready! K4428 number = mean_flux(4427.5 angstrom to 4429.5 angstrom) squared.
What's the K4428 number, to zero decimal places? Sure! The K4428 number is 126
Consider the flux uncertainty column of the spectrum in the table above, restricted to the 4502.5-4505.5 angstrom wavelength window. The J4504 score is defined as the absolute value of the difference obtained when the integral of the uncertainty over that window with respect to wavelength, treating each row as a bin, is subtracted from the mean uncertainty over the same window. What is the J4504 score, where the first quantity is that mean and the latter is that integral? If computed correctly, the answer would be 2.80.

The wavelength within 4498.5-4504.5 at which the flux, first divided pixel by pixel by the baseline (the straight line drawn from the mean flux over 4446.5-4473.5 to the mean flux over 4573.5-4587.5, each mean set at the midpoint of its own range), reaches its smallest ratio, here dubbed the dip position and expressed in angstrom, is 4501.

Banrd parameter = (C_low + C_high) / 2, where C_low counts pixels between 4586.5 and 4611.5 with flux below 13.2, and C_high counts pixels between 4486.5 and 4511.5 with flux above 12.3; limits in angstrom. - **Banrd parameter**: 15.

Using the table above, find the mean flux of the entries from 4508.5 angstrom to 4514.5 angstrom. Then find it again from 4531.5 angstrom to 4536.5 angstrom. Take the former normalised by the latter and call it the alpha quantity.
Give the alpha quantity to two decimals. 1.16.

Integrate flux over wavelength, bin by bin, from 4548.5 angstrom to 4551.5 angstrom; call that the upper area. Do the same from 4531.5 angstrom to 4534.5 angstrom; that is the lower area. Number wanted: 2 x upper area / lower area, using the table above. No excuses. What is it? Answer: 2.29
